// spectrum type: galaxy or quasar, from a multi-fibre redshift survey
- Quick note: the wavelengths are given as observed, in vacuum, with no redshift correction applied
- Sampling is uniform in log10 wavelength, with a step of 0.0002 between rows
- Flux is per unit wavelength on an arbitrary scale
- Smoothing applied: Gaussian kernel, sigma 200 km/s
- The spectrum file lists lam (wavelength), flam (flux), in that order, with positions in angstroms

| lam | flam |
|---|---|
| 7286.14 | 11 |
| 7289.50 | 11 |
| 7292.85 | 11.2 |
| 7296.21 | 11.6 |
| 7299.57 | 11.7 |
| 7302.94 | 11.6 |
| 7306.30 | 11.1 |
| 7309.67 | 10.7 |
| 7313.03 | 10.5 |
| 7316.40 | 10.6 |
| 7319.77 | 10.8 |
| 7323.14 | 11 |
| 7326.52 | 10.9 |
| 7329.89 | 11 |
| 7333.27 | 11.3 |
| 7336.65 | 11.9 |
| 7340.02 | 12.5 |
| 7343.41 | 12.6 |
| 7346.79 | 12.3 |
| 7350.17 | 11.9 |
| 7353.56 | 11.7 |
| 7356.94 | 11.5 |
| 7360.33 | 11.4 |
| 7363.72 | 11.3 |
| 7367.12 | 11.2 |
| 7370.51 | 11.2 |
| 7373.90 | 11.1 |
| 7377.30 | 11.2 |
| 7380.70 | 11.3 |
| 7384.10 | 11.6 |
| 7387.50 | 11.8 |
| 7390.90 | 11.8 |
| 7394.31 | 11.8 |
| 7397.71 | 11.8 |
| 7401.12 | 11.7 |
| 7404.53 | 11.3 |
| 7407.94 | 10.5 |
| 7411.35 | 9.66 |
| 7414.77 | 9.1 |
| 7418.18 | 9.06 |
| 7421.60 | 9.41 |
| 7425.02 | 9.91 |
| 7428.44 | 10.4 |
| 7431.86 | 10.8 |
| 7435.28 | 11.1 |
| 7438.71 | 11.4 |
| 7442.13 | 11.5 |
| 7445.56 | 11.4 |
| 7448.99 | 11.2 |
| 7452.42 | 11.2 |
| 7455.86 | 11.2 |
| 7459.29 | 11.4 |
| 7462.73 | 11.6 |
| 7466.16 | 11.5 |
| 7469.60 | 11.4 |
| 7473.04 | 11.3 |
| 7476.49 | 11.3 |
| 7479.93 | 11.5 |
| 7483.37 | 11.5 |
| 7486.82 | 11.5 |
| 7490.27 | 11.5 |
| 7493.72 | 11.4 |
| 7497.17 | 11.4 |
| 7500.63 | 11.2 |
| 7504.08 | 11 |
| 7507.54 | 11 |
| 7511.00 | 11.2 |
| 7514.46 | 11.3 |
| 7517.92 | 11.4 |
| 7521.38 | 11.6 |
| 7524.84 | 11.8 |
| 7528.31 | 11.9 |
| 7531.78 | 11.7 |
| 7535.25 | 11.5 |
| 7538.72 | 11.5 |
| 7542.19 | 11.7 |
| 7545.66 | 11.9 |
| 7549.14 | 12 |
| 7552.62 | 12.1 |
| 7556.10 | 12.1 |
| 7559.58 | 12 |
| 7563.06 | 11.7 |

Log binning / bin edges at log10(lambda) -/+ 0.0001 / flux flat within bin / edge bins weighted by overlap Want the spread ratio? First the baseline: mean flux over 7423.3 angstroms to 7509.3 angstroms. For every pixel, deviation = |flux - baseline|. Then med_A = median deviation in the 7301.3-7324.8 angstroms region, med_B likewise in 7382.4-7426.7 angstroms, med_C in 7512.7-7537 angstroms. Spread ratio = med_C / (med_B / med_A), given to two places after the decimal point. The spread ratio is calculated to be 0.28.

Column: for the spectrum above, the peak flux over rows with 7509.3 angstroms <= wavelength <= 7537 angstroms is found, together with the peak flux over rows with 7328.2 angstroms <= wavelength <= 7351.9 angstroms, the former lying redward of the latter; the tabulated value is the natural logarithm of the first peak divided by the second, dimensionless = -0.057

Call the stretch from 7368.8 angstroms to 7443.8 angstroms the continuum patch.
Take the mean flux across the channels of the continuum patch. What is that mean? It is 10.9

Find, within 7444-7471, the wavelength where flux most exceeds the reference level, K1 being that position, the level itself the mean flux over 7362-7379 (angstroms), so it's 7462.73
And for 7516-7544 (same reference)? 7528.31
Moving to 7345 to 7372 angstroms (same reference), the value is 7346.79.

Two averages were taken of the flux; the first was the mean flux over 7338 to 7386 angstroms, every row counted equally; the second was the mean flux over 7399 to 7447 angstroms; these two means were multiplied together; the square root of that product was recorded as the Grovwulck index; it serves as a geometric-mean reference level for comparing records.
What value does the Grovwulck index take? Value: 11.1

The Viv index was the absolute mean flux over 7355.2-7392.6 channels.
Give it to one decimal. 11.4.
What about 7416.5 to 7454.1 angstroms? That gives 10.7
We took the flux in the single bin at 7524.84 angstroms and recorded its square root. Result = 3.44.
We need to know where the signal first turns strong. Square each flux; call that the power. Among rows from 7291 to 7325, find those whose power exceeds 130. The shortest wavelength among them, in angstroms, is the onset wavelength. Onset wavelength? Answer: 7296.21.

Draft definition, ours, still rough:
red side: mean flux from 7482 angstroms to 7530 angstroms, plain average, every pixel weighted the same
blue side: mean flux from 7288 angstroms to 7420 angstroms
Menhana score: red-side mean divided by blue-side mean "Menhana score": 1.02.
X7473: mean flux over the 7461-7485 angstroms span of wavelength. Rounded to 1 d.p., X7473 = 11.4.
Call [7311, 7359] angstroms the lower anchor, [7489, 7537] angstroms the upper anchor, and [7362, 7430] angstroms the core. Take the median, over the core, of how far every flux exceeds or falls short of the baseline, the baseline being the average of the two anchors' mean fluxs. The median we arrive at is -0.24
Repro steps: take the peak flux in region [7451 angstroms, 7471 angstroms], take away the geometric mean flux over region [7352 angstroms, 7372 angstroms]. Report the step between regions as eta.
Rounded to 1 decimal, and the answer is 0.2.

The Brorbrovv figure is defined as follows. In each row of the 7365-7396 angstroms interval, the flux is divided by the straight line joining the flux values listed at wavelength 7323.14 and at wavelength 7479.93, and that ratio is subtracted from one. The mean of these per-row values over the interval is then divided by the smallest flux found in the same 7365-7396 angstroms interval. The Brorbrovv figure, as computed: -0.0021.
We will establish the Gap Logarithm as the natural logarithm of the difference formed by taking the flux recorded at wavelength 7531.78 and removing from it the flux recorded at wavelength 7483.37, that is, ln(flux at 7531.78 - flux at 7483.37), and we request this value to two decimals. -1.61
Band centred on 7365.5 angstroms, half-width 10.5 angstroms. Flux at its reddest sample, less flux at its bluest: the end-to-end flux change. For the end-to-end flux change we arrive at -0.4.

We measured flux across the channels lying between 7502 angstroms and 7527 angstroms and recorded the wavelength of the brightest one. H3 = 7524.84 angstroms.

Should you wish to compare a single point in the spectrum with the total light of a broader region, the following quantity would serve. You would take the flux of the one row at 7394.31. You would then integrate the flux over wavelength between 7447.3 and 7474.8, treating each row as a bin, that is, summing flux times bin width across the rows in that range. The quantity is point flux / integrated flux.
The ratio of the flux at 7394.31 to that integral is 0.038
